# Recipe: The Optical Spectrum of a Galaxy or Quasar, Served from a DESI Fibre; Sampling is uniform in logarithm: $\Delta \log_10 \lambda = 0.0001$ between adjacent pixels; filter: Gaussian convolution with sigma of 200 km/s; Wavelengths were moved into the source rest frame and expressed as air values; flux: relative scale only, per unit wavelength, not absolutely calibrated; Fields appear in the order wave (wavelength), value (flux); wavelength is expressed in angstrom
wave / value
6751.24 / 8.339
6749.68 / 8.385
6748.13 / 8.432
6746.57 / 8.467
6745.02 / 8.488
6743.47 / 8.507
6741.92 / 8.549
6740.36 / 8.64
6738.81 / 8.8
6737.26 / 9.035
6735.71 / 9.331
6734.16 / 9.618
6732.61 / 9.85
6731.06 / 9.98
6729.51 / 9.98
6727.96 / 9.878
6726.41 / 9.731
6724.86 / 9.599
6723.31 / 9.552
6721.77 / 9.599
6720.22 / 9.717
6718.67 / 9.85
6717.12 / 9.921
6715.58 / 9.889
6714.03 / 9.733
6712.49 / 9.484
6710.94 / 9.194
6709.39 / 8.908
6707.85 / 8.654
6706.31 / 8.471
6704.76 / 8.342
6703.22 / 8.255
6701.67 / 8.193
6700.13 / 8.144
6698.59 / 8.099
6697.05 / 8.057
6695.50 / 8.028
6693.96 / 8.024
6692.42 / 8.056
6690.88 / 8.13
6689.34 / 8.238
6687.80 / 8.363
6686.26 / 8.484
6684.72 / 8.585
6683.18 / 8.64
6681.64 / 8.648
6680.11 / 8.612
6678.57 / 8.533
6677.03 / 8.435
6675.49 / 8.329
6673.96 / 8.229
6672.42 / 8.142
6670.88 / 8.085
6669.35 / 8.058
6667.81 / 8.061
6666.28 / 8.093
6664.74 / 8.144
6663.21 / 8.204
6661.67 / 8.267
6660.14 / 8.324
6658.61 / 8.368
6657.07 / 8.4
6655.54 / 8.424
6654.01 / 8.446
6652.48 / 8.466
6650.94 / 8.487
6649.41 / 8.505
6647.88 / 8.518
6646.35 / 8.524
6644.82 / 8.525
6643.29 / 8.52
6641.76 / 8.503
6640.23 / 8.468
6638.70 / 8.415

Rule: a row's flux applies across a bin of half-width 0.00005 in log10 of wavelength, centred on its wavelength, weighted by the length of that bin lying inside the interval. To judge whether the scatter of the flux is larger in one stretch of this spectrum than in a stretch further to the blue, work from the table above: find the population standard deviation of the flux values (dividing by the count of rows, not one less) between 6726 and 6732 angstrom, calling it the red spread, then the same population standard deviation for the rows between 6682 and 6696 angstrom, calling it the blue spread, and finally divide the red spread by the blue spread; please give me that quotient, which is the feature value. 0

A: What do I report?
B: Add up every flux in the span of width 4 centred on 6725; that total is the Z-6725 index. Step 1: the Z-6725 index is 29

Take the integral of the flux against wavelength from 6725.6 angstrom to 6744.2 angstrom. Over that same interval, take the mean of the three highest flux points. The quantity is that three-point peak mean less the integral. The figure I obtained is -164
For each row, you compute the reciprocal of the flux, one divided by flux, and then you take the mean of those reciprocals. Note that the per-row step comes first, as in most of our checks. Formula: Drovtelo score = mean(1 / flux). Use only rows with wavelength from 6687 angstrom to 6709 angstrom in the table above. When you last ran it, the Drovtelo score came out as 0.122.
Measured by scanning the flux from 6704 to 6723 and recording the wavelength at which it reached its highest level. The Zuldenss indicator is 6717.12 angstrom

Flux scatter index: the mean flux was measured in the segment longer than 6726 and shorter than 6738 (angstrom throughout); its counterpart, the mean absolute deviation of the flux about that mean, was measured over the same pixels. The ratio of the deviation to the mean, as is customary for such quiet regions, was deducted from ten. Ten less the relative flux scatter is 9.97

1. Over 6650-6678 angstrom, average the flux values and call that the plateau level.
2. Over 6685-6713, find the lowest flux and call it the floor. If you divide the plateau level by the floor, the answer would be 1.03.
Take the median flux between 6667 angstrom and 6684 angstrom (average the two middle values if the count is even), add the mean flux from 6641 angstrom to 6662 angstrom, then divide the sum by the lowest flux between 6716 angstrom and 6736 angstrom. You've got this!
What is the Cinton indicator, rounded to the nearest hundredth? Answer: 1.80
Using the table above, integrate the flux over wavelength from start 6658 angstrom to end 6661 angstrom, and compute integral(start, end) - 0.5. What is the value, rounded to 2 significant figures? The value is 25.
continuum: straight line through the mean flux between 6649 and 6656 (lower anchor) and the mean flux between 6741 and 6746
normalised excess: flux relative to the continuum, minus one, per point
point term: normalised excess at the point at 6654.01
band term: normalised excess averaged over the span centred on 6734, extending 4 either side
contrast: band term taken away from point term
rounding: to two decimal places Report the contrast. -0.13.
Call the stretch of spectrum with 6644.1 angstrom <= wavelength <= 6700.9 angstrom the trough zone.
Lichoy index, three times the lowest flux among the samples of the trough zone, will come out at 24.1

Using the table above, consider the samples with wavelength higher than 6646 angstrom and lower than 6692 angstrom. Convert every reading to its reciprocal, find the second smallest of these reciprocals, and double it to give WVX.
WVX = 0.231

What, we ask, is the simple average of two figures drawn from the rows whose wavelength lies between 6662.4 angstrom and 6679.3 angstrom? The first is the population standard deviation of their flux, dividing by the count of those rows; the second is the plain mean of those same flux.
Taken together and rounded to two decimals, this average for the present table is 4.18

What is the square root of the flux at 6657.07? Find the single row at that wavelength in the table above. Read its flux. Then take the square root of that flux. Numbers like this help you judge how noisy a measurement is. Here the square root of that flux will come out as 2.90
